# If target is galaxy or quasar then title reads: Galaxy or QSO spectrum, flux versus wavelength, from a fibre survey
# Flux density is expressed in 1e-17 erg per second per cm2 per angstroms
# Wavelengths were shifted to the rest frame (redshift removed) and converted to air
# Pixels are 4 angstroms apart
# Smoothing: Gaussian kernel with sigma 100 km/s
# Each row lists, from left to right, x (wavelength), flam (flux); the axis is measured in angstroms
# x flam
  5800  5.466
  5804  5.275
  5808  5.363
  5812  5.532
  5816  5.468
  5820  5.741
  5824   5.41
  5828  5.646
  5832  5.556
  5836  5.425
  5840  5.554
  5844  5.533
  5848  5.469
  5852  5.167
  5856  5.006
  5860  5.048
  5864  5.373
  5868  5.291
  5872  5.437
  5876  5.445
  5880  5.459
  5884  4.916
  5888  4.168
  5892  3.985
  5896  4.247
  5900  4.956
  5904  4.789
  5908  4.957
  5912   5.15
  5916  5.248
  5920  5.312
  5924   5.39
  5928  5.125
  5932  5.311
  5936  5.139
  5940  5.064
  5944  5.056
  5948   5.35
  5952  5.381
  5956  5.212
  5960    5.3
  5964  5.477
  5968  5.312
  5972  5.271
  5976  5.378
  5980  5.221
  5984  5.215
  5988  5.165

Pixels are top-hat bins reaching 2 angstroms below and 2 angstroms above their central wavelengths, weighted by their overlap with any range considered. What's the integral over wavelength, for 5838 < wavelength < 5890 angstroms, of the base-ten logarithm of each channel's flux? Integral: 37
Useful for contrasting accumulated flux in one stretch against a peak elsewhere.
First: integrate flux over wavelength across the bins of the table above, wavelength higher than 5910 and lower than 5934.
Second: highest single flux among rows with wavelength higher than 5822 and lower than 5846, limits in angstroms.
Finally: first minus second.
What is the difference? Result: 120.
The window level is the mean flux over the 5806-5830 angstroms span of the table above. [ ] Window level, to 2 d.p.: 5.53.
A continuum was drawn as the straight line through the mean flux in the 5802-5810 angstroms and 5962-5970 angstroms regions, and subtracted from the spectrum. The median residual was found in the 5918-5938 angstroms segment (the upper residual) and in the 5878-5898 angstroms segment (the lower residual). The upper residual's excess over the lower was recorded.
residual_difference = 1.0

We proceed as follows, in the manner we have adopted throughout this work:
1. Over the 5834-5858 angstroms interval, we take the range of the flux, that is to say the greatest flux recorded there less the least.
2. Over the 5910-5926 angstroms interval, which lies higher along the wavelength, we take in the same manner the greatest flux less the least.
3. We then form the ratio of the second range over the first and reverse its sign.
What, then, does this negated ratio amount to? -0.4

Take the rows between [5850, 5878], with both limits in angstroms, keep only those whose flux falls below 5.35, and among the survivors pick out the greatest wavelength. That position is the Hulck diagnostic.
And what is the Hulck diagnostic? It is 5868 angstroms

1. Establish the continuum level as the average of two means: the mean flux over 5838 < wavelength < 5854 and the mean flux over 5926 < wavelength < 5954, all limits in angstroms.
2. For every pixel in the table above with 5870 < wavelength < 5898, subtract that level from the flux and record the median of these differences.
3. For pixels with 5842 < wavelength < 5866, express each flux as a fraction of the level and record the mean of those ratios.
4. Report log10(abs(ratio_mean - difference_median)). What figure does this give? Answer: 0.14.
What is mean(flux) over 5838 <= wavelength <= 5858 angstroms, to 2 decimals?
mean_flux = 5.35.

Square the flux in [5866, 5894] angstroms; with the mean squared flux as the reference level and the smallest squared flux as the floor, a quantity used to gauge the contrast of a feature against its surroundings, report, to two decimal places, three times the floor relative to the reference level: 1.91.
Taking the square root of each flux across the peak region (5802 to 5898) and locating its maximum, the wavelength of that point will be 5820 angstroms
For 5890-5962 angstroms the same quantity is 5924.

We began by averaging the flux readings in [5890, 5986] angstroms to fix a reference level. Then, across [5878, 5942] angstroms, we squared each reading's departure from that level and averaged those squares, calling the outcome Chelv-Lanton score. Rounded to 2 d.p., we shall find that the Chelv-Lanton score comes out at 0.21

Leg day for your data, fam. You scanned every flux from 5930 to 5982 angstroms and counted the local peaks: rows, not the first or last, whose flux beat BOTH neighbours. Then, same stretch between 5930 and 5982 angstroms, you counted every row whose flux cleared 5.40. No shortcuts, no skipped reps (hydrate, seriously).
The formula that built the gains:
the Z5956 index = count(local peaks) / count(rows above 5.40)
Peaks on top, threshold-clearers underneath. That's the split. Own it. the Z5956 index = 3.0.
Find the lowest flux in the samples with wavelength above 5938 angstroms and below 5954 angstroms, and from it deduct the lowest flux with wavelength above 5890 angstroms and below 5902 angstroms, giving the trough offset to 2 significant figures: 1.1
